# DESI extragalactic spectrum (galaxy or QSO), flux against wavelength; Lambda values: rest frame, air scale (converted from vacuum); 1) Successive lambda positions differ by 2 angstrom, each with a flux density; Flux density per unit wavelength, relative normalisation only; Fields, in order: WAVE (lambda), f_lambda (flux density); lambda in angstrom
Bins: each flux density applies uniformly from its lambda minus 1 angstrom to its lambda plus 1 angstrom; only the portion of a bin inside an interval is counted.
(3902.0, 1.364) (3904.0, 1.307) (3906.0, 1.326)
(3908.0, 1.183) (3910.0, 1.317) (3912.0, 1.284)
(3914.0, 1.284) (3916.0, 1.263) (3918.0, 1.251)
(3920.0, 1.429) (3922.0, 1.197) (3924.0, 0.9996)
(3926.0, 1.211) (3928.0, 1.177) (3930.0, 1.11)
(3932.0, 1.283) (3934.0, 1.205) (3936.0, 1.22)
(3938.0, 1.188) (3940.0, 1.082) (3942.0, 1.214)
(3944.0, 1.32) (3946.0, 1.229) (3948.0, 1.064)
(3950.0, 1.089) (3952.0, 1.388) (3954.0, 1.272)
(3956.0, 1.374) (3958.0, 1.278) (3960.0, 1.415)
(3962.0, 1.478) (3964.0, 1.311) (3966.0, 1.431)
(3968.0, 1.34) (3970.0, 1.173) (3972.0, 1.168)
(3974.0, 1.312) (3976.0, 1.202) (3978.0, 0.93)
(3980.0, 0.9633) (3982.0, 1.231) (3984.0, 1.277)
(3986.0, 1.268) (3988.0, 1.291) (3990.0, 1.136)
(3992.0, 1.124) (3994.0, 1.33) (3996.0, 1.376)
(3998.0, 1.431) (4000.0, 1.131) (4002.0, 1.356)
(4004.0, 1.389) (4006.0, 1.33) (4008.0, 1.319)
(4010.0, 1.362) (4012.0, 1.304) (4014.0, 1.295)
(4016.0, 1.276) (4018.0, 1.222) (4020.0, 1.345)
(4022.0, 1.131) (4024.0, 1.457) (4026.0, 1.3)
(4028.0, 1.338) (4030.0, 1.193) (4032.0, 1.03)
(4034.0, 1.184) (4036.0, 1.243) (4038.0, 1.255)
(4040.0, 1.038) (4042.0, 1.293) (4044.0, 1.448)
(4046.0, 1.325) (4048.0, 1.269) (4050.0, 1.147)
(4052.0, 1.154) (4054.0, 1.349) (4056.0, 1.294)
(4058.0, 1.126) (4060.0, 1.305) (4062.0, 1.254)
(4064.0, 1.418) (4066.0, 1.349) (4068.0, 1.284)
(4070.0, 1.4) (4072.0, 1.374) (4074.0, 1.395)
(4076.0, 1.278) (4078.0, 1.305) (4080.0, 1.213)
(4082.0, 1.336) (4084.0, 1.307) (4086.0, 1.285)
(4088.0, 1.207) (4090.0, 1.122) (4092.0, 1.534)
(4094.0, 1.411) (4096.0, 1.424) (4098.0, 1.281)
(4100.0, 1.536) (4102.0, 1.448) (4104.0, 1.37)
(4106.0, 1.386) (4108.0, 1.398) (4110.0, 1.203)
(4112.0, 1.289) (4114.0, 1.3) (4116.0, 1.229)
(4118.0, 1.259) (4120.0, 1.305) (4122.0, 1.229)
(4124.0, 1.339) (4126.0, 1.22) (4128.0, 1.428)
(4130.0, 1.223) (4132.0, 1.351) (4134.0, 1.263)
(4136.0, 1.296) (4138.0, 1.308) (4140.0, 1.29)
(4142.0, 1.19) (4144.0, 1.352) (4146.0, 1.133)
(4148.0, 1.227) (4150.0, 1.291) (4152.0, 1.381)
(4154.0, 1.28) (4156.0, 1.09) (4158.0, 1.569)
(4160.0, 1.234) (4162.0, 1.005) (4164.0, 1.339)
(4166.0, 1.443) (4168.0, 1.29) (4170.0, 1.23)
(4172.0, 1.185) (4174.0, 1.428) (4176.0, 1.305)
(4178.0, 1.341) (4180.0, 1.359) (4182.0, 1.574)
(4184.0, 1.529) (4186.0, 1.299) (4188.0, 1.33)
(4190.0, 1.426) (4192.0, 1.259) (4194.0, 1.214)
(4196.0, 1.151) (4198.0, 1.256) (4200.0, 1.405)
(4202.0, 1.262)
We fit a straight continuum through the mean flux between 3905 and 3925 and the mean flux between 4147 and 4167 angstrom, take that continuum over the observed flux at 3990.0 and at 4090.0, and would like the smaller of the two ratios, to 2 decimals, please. 1.11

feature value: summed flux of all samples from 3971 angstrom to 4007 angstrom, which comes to 22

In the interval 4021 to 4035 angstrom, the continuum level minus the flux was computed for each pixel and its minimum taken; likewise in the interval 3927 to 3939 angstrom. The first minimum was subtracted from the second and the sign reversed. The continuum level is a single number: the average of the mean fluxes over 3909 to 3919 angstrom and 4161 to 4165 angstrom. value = -0.17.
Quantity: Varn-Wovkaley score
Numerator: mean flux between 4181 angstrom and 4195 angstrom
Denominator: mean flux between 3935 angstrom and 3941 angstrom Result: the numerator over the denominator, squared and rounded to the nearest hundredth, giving 1.40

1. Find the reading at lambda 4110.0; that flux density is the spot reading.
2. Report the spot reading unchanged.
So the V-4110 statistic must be 1.203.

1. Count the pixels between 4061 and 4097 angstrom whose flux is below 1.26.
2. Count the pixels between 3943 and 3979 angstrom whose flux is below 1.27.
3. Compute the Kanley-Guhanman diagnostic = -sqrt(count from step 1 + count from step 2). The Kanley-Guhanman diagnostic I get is -3.3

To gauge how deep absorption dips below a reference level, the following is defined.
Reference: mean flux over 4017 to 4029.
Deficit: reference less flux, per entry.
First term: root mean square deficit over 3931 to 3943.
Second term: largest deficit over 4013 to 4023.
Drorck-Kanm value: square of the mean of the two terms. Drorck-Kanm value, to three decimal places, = 0.020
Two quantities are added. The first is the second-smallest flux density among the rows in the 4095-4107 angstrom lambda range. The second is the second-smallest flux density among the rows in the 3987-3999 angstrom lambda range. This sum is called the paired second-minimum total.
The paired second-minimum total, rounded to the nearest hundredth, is 2.51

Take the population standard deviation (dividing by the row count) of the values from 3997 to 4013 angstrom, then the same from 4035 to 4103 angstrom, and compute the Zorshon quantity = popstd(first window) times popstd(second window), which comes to 0.009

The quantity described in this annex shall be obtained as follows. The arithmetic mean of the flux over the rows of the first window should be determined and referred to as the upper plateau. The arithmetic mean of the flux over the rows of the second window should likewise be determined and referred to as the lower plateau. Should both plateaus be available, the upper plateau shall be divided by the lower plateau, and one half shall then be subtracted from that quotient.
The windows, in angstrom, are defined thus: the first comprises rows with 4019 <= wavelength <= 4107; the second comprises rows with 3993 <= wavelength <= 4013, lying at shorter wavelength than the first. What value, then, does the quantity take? 0.47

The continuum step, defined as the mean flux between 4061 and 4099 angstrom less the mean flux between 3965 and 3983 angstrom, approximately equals 0.131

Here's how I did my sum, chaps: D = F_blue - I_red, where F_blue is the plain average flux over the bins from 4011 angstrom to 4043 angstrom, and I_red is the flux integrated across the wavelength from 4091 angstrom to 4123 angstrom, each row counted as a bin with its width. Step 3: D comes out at -42.0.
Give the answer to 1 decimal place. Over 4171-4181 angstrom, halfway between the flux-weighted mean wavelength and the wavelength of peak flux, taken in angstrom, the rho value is 4175.0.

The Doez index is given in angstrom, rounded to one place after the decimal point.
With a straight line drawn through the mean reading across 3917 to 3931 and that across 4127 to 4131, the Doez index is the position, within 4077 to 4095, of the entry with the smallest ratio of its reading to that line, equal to 4090.0 angstrom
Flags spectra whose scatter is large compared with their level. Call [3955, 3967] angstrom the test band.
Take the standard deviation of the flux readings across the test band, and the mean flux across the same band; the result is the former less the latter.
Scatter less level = -1.31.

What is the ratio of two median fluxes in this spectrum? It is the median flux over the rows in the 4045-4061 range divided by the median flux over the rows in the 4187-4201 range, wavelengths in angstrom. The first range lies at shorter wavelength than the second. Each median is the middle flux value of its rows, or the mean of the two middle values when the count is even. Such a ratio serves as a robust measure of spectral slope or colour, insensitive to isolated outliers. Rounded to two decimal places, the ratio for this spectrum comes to 1.02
